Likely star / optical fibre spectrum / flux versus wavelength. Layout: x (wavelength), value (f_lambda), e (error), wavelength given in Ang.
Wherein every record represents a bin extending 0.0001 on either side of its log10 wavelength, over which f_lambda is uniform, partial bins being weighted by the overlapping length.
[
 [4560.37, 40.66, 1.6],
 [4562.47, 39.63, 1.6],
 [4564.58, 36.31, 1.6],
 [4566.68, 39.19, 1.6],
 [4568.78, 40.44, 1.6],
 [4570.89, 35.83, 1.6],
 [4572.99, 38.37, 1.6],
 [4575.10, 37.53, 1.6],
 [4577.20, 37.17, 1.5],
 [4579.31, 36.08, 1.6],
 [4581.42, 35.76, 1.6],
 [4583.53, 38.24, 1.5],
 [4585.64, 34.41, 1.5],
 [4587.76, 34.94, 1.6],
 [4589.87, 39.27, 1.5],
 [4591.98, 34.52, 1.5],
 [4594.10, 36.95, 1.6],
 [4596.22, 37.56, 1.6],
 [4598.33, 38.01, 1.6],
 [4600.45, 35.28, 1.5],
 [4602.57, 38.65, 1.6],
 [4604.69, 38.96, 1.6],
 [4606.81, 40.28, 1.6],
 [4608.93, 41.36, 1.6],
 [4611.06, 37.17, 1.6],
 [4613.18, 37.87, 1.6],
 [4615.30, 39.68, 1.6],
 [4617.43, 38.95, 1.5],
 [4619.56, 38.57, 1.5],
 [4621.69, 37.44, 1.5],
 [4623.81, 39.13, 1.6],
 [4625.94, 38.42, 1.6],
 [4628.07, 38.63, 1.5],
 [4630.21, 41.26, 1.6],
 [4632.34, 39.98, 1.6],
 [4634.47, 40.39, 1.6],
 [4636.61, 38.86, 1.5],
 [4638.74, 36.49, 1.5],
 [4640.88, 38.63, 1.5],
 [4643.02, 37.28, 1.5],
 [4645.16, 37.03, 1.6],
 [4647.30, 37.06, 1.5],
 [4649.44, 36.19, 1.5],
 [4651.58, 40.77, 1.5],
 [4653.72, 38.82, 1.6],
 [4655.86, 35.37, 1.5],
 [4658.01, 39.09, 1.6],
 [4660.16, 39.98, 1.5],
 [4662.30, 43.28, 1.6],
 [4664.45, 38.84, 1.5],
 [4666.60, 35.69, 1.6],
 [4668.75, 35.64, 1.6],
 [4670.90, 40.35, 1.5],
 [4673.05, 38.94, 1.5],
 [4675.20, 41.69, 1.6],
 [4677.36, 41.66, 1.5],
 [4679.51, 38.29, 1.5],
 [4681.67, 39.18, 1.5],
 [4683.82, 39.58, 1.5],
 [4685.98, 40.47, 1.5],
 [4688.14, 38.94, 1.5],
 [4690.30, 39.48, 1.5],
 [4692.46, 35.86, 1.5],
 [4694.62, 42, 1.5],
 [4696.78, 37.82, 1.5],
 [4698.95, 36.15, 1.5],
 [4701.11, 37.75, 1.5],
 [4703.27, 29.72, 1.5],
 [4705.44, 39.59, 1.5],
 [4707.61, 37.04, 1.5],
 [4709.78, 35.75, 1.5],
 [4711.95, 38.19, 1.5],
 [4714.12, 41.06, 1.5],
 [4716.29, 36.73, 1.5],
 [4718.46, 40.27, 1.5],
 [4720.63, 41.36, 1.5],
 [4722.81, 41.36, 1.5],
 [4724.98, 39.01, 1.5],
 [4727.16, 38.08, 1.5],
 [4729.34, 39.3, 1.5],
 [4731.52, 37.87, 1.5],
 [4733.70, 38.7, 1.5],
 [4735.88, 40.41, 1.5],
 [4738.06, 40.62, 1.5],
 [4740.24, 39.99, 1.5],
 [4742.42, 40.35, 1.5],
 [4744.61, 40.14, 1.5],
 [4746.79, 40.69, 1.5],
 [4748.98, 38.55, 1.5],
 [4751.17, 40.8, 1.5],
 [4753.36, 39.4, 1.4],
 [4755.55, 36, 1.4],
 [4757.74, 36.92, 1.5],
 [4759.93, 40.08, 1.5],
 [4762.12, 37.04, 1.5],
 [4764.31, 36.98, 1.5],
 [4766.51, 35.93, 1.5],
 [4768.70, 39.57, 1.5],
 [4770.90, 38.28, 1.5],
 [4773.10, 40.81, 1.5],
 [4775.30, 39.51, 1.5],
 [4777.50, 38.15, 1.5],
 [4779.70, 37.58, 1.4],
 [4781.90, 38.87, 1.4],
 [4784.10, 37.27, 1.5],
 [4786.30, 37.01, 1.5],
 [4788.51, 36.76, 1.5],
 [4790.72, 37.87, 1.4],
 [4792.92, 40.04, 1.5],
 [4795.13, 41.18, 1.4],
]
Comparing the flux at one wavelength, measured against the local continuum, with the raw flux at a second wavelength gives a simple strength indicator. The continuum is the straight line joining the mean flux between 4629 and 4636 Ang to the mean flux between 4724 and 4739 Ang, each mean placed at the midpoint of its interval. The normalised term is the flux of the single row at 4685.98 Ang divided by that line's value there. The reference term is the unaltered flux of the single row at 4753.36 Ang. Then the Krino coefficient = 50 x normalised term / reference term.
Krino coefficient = 1.29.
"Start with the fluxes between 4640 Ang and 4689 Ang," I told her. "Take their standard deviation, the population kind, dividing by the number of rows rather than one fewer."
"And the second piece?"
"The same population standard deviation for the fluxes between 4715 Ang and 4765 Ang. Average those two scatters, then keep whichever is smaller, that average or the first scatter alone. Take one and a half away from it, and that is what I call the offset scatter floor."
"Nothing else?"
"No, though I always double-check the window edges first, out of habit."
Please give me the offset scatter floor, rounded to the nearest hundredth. 0.30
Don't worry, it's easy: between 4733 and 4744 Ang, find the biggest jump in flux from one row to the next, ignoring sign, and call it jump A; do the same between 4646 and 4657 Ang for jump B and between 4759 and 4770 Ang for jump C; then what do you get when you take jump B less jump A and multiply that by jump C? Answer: 10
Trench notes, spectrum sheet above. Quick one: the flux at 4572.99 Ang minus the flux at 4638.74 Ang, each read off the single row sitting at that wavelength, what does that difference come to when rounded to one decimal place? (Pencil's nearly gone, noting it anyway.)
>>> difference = 1.9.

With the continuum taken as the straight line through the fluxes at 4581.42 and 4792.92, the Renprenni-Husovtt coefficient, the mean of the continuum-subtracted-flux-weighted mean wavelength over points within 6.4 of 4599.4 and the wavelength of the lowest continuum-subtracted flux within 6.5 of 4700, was 4651.9 Ang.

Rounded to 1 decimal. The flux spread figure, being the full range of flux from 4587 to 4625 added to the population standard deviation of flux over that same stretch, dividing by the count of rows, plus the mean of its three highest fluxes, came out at 49.0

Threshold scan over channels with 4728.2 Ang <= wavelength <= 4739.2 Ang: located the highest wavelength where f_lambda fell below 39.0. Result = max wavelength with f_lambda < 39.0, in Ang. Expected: 4733.70 Ang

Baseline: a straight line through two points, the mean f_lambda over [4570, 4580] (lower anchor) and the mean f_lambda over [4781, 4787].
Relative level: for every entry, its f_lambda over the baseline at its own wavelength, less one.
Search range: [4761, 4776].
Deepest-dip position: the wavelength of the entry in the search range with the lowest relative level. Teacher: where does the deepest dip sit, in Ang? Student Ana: 4766.51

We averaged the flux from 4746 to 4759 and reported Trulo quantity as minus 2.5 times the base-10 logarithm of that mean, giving -3.97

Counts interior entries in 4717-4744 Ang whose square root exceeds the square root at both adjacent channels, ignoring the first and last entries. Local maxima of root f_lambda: 2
